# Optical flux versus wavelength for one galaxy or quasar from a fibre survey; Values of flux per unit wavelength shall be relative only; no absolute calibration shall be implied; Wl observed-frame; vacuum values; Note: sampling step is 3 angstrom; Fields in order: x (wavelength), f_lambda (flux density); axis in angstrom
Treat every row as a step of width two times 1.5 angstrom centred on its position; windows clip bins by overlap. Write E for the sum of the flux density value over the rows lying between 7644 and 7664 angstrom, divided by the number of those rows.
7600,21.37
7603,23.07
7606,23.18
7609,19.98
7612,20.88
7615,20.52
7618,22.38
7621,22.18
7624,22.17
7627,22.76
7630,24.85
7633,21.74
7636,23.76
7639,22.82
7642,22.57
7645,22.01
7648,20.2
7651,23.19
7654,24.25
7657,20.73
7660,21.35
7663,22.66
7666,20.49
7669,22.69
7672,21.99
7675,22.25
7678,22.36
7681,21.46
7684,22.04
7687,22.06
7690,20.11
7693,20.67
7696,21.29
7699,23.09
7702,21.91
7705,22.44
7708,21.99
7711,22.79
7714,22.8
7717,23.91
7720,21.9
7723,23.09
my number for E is 22.1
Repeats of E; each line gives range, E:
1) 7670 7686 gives 22.0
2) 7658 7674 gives 21.8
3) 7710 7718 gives 23.2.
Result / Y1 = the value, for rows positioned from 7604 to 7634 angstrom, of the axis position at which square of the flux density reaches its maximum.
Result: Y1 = 7630 angstrom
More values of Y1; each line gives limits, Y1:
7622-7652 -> 7630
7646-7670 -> 7654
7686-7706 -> 7699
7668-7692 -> 7669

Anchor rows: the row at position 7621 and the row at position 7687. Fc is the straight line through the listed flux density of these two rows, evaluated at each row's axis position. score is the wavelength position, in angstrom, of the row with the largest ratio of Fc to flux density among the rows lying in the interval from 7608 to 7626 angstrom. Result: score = 7609 angstrom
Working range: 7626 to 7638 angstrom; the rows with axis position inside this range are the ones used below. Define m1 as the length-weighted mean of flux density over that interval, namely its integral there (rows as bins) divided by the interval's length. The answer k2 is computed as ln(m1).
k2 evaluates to 3.15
